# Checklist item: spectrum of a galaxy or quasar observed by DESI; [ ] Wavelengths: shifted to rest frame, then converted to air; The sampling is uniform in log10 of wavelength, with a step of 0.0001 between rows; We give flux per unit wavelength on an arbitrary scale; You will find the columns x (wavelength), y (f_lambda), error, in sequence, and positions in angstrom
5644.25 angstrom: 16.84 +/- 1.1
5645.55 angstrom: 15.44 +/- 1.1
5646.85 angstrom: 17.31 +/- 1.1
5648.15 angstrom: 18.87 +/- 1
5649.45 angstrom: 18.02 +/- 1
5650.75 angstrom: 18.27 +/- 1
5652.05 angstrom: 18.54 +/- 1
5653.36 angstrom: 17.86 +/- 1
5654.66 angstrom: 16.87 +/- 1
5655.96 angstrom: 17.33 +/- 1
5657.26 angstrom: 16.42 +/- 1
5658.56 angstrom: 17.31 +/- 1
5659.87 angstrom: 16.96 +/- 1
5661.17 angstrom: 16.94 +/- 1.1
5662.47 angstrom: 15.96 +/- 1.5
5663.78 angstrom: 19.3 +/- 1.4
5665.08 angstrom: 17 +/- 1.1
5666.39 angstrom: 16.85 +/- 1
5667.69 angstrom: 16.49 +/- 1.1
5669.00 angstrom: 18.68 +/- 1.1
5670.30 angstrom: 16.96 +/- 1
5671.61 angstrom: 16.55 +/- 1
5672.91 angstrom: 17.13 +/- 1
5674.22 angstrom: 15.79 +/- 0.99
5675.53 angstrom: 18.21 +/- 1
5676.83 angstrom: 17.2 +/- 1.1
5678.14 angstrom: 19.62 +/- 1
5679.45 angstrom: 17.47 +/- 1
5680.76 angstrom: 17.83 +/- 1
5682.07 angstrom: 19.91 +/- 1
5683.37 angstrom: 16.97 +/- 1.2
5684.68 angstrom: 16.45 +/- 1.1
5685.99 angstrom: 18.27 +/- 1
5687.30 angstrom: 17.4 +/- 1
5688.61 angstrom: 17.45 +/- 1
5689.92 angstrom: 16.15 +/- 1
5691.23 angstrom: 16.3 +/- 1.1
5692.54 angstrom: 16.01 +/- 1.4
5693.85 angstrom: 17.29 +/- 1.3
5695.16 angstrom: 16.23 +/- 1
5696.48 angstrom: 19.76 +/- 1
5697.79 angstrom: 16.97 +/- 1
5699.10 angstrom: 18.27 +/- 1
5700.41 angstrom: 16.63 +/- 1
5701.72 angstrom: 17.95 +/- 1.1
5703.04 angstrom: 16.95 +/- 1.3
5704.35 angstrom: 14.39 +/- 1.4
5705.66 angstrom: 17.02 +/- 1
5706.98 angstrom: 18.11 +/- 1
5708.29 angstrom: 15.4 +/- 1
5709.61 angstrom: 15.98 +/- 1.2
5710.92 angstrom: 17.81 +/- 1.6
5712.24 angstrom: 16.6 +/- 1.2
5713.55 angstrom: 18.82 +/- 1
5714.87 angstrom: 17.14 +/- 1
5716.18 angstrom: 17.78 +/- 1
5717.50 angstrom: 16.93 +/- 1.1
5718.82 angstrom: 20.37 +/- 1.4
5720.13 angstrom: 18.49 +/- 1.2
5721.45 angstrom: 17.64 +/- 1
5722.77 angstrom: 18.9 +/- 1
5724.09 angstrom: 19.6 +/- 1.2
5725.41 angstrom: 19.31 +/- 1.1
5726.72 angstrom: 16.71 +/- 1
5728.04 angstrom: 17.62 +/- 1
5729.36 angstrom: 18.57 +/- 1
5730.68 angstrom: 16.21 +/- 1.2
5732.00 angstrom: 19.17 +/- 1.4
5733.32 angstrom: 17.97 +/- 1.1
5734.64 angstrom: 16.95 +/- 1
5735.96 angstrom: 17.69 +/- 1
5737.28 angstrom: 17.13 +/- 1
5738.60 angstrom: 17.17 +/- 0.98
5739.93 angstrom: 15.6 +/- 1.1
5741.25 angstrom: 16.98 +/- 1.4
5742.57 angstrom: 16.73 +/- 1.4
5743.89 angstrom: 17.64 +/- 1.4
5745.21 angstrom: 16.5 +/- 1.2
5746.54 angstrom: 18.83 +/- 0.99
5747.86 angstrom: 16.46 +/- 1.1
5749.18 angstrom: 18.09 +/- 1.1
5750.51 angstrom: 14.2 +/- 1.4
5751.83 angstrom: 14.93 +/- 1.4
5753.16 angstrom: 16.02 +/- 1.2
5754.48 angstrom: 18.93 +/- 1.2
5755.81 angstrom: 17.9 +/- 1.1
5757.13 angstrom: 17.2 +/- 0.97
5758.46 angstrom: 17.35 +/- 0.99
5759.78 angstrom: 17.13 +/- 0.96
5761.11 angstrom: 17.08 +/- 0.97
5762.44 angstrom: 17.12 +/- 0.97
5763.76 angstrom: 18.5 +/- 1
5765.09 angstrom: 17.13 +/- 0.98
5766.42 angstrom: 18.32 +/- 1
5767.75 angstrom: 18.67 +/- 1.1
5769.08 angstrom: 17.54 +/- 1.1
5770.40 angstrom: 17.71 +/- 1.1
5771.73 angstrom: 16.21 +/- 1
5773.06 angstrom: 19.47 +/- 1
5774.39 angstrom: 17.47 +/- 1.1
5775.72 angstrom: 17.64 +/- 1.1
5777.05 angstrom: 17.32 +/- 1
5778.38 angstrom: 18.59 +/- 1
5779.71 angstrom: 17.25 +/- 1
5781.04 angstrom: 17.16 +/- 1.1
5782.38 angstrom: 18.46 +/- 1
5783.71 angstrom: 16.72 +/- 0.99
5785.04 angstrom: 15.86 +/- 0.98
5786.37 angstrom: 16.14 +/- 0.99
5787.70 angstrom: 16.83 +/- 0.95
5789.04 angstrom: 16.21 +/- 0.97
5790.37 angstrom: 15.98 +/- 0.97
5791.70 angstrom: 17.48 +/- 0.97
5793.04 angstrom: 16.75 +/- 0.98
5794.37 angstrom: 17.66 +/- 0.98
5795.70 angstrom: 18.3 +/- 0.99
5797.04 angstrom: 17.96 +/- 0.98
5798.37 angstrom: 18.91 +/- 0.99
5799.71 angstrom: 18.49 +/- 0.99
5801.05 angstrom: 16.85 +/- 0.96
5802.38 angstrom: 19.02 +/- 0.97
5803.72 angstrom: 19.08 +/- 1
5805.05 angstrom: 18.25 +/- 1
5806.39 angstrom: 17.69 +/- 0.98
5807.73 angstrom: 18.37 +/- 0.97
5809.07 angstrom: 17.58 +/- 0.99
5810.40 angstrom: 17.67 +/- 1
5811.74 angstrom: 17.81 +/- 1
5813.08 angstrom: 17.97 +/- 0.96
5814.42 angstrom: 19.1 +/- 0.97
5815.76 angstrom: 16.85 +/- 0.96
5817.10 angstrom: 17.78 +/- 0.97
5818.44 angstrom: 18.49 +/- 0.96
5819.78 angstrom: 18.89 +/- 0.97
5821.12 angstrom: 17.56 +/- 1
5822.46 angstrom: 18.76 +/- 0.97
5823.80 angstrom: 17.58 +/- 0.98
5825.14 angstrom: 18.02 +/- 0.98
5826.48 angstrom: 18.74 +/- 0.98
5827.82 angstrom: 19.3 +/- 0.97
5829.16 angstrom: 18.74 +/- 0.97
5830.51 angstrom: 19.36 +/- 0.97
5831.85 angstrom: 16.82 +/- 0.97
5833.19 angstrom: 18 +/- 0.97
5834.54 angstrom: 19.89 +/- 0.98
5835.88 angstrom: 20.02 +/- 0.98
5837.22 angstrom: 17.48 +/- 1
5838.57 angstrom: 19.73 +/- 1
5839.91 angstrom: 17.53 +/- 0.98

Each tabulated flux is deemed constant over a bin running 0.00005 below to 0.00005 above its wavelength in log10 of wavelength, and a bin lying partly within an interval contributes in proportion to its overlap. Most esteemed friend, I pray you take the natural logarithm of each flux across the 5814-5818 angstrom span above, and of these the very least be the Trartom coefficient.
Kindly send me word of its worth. 2.82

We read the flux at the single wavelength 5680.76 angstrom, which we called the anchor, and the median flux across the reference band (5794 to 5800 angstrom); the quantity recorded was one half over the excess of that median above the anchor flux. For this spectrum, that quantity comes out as 1.1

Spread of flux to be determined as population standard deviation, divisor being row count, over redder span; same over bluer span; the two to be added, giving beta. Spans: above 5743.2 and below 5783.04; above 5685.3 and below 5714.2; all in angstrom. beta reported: 2.3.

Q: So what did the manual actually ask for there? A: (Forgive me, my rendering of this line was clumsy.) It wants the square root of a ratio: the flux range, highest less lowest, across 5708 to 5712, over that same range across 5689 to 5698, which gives 0.80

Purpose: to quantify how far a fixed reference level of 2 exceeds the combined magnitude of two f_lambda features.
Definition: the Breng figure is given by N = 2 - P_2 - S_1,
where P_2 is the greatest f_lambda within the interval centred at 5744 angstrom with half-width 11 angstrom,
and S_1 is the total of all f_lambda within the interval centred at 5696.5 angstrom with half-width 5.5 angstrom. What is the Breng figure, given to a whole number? -172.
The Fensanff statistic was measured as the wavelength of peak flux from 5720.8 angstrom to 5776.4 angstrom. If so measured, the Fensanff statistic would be 5724.09 angstrom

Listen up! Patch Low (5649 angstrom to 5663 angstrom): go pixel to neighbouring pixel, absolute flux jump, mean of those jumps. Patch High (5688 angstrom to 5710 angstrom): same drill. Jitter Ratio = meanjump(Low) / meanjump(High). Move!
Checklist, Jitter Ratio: 0.4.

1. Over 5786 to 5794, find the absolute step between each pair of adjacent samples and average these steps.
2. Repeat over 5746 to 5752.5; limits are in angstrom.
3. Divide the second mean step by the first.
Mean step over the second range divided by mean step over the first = 2.9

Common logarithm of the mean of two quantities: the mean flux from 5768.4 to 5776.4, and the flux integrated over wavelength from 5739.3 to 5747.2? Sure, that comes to 1.88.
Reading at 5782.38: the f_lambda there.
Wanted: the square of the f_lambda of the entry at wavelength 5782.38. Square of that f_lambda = 341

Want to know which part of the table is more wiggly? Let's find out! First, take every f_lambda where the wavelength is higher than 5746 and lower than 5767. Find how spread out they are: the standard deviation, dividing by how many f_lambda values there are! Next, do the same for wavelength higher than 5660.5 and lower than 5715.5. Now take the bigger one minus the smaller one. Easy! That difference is 0.10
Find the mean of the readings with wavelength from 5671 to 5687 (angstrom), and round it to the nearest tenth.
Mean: 17.6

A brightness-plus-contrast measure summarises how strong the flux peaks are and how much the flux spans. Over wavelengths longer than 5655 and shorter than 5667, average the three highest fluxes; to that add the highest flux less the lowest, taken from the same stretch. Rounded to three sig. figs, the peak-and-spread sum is 21.3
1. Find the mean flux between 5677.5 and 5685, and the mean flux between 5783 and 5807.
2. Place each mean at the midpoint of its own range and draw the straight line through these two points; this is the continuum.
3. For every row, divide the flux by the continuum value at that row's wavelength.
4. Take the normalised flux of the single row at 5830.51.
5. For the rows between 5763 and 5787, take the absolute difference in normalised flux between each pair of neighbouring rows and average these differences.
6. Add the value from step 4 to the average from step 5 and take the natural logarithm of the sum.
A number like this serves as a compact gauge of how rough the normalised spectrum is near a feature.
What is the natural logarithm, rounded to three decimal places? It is 0.168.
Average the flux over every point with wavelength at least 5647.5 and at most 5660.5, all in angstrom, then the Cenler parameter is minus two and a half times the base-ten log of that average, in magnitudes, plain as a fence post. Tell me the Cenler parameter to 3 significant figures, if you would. -3.12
